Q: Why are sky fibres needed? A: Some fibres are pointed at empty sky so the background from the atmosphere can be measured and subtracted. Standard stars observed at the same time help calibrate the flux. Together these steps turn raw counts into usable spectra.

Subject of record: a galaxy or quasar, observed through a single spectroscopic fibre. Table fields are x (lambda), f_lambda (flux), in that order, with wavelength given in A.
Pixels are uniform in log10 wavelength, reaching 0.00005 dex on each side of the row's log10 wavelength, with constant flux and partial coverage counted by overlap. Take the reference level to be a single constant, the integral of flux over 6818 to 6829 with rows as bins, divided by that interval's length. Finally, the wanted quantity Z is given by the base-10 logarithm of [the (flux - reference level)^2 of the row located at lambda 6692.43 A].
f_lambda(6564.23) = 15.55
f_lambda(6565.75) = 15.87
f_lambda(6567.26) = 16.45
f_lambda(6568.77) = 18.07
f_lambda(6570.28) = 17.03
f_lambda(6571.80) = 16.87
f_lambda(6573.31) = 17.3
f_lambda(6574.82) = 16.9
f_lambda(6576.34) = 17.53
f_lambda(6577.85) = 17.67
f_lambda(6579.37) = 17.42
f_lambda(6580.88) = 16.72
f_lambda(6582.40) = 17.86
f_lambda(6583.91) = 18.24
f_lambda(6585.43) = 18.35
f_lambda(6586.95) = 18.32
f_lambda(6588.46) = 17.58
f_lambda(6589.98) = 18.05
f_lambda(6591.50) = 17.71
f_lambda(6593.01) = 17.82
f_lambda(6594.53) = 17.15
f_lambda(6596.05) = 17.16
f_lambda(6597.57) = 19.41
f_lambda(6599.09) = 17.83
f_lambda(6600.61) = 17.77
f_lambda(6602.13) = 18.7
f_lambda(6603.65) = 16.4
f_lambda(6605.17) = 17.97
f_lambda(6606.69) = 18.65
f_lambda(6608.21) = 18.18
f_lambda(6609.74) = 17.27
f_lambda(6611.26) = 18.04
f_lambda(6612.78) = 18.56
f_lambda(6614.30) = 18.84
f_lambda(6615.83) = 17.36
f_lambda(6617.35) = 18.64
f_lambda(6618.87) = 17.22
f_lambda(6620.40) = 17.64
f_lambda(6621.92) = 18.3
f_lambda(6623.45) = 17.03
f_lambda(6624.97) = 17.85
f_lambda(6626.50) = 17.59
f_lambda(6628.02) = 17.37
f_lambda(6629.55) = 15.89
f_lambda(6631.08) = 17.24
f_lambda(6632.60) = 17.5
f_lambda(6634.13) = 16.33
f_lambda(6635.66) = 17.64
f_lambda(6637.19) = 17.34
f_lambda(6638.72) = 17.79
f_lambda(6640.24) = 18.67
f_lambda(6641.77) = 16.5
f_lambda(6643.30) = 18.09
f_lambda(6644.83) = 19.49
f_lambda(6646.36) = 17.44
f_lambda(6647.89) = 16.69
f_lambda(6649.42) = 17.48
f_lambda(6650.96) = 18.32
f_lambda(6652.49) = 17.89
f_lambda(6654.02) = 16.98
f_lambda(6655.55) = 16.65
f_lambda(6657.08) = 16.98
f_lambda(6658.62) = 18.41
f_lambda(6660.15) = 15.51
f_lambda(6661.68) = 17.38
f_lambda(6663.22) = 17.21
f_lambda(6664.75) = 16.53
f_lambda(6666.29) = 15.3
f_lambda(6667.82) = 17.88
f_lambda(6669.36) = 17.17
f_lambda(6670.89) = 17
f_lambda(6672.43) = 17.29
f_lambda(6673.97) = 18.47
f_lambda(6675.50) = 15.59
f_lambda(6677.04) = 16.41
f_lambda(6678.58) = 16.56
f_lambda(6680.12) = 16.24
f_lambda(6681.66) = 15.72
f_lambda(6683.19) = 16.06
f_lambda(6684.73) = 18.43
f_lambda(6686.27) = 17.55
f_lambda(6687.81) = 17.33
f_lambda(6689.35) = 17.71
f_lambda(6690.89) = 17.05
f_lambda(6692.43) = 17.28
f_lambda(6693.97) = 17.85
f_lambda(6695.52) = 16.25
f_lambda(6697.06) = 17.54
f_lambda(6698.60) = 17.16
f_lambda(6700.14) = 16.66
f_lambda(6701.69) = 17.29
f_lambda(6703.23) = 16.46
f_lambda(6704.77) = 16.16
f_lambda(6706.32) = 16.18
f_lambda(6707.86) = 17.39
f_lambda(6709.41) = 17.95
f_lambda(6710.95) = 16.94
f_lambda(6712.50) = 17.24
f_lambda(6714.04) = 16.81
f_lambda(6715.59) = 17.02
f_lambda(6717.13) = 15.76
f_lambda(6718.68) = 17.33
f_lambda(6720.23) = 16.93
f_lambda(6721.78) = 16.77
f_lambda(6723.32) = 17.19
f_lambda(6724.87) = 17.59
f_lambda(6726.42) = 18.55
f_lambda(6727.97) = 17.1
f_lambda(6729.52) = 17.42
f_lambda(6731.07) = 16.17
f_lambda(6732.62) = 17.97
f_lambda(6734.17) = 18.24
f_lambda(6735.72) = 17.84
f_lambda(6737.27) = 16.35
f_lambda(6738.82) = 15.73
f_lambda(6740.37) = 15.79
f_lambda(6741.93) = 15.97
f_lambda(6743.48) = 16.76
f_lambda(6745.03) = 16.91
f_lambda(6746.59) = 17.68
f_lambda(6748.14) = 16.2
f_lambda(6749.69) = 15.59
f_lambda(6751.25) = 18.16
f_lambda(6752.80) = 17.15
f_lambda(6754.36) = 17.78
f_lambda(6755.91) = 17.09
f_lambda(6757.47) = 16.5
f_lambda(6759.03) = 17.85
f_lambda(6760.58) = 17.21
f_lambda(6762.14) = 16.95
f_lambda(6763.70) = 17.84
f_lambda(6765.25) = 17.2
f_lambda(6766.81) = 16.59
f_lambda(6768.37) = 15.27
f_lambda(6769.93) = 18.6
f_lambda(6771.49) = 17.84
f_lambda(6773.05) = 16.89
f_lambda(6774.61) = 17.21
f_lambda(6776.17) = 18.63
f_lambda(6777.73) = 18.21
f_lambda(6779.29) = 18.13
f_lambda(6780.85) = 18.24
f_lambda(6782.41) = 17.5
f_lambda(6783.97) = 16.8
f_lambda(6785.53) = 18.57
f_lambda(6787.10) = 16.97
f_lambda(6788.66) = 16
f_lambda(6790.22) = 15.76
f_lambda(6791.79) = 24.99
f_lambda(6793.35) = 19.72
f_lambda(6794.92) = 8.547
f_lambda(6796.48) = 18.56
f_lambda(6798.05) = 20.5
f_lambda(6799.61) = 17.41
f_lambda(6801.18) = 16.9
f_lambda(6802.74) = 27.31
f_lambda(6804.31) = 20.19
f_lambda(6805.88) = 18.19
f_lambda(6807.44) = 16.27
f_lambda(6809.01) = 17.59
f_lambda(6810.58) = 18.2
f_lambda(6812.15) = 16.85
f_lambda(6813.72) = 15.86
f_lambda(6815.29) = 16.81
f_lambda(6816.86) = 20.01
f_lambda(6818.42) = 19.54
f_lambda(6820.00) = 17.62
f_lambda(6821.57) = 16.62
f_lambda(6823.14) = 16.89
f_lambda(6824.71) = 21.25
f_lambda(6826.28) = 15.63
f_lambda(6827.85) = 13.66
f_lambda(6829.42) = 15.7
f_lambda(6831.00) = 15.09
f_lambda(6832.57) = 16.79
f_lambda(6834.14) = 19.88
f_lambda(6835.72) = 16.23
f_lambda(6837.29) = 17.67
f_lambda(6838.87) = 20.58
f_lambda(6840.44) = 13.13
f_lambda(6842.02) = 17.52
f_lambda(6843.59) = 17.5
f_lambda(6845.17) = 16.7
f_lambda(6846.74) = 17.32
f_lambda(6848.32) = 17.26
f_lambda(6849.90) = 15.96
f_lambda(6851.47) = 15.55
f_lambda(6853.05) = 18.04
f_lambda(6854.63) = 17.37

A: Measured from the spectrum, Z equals -2.1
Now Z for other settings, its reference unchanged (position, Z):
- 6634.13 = -0.1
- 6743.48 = -0.7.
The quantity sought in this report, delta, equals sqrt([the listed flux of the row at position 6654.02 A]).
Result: 4.12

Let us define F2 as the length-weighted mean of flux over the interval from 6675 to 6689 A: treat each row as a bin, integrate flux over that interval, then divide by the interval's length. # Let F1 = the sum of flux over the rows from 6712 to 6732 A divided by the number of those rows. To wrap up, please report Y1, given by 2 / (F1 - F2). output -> 6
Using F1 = 17.1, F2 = 16.7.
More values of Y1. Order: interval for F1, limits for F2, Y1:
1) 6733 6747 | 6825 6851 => 31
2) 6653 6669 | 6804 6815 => -4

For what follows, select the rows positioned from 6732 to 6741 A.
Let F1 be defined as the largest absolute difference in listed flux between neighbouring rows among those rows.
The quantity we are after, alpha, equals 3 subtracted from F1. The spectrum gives -1.5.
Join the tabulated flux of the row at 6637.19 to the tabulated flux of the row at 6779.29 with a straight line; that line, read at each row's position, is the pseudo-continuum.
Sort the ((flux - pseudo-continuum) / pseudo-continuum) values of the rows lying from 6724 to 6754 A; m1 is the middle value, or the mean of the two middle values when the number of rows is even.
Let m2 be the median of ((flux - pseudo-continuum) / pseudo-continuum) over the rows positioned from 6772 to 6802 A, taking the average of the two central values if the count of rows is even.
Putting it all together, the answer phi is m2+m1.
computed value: -0.08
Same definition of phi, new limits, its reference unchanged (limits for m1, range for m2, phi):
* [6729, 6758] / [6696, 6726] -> -0.10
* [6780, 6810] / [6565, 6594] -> 0.00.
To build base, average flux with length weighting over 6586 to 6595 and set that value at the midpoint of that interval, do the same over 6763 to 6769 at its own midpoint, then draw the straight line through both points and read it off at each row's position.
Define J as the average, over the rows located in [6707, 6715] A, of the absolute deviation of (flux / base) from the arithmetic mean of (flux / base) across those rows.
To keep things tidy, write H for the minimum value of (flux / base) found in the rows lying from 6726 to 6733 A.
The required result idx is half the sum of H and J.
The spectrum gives 0.486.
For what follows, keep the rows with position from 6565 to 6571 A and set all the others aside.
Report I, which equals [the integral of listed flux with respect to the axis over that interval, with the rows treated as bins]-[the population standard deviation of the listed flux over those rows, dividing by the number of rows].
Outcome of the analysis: 100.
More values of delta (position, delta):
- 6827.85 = 3.70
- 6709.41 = 4.24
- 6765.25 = 4.15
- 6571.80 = 4.11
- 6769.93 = 4.31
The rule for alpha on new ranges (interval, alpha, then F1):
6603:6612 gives -1.4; 1.6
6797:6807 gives 7.4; 10.4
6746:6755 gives -0.4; 2.6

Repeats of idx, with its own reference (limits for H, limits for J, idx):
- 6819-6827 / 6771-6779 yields 0.494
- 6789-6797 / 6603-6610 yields 0.277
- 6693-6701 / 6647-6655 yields 0.488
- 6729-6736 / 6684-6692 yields 0.487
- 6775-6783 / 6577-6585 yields 0.537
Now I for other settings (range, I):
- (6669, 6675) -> 104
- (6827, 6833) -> 90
